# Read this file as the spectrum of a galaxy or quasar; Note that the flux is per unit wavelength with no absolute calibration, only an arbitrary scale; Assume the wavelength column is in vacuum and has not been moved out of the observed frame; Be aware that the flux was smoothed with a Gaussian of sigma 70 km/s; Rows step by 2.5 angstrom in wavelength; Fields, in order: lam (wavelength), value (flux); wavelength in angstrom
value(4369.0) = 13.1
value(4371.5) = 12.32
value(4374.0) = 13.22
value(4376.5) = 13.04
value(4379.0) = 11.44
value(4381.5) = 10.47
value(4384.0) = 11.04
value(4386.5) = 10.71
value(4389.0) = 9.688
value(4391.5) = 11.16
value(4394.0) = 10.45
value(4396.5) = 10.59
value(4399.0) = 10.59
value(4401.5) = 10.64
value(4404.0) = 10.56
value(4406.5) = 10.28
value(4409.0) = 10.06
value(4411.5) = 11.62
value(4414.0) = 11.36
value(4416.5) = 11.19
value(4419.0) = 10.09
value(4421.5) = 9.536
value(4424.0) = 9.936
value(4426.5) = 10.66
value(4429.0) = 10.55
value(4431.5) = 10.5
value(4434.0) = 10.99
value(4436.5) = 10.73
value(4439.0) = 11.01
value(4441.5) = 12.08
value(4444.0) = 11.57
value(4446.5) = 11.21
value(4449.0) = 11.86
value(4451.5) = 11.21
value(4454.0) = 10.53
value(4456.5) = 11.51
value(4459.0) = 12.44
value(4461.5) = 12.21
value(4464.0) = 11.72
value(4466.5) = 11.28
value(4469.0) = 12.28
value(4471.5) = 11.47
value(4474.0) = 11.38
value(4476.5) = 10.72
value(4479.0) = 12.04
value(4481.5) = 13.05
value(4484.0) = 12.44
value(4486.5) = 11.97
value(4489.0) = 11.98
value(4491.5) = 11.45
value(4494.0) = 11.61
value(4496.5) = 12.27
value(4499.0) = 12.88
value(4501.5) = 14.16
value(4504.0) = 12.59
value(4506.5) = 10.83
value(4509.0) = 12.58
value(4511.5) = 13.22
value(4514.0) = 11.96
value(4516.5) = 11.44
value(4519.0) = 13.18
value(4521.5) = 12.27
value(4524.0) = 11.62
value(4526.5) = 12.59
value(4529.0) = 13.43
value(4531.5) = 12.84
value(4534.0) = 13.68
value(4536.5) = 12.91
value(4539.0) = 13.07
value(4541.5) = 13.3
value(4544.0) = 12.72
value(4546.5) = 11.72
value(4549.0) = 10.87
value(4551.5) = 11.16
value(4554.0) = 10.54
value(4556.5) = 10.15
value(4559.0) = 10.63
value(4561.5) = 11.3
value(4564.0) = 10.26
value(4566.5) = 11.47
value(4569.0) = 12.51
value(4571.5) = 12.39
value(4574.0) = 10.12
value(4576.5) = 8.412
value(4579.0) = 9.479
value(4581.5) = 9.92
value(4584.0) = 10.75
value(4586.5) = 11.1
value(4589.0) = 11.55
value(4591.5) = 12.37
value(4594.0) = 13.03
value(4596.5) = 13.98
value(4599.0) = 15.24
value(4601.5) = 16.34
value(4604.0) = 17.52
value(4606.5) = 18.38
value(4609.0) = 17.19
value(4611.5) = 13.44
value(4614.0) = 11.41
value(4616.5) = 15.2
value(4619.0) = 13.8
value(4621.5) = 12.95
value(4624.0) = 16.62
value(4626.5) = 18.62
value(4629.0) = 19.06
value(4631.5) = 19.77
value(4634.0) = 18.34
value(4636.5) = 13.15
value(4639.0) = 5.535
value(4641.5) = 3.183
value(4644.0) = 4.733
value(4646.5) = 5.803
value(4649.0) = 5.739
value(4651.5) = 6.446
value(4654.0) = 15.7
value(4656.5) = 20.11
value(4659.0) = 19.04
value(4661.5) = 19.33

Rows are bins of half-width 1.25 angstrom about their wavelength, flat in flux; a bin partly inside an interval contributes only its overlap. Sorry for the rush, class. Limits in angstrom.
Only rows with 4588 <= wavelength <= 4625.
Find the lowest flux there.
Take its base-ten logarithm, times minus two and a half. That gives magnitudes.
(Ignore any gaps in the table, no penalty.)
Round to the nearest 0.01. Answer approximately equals -2.64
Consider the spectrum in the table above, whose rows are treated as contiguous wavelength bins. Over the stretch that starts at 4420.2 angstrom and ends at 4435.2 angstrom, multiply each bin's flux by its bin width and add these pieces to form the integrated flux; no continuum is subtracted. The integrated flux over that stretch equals 155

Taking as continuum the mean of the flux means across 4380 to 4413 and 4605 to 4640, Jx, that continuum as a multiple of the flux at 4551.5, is 1.16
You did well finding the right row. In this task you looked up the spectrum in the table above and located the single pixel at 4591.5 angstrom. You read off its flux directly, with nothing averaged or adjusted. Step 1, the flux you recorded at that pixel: 12.37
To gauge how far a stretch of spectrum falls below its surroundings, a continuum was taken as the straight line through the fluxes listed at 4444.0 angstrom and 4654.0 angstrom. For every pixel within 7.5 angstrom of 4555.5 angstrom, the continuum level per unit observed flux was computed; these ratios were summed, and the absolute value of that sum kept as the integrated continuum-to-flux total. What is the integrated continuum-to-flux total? 7.7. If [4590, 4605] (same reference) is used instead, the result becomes 6.0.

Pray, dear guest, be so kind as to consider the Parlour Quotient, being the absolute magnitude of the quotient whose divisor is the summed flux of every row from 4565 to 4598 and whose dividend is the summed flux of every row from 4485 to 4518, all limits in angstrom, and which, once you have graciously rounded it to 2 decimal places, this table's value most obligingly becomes 1.08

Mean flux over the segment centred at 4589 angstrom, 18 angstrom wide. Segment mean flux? 11.8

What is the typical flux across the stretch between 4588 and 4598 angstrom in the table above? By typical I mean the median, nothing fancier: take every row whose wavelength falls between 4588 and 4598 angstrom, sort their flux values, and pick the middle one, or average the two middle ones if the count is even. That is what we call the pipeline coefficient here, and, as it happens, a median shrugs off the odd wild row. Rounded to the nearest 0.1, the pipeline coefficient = 12.7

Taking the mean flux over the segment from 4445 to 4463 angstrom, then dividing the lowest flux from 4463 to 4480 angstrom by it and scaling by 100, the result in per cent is 93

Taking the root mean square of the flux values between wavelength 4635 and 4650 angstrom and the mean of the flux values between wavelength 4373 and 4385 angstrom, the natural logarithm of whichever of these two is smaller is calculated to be 1.96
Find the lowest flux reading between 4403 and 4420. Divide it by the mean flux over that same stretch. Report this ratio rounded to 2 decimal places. 0.94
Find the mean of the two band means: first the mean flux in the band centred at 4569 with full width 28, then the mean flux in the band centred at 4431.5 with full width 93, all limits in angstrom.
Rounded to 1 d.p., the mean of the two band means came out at 10.8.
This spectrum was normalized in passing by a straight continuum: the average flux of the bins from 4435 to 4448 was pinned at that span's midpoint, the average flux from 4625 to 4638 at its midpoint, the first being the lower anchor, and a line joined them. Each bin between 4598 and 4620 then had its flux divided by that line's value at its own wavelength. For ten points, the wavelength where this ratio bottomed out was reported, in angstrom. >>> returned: 4614.0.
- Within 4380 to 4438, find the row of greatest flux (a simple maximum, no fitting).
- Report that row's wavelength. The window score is 4411.5 angstrom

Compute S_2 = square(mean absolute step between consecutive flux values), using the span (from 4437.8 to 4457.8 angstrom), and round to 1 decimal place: 0.5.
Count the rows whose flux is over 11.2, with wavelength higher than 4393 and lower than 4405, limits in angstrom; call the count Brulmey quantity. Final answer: 0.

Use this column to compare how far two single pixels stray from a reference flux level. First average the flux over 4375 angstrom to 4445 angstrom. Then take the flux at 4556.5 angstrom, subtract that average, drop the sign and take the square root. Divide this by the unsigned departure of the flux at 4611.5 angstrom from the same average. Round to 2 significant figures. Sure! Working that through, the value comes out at 0.31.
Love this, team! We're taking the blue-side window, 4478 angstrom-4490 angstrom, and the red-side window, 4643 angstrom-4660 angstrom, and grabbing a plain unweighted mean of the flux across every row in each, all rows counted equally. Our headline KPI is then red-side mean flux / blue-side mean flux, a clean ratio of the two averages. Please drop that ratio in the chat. 0.9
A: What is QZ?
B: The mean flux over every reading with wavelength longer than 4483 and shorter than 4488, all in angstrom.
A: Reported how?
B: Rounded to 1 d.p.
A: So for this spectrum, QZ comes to 12.2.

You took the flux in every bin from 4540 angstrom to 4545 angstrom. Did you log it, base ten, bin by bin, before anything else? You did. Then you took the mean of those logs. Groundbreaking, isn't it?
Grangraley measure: 1.11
